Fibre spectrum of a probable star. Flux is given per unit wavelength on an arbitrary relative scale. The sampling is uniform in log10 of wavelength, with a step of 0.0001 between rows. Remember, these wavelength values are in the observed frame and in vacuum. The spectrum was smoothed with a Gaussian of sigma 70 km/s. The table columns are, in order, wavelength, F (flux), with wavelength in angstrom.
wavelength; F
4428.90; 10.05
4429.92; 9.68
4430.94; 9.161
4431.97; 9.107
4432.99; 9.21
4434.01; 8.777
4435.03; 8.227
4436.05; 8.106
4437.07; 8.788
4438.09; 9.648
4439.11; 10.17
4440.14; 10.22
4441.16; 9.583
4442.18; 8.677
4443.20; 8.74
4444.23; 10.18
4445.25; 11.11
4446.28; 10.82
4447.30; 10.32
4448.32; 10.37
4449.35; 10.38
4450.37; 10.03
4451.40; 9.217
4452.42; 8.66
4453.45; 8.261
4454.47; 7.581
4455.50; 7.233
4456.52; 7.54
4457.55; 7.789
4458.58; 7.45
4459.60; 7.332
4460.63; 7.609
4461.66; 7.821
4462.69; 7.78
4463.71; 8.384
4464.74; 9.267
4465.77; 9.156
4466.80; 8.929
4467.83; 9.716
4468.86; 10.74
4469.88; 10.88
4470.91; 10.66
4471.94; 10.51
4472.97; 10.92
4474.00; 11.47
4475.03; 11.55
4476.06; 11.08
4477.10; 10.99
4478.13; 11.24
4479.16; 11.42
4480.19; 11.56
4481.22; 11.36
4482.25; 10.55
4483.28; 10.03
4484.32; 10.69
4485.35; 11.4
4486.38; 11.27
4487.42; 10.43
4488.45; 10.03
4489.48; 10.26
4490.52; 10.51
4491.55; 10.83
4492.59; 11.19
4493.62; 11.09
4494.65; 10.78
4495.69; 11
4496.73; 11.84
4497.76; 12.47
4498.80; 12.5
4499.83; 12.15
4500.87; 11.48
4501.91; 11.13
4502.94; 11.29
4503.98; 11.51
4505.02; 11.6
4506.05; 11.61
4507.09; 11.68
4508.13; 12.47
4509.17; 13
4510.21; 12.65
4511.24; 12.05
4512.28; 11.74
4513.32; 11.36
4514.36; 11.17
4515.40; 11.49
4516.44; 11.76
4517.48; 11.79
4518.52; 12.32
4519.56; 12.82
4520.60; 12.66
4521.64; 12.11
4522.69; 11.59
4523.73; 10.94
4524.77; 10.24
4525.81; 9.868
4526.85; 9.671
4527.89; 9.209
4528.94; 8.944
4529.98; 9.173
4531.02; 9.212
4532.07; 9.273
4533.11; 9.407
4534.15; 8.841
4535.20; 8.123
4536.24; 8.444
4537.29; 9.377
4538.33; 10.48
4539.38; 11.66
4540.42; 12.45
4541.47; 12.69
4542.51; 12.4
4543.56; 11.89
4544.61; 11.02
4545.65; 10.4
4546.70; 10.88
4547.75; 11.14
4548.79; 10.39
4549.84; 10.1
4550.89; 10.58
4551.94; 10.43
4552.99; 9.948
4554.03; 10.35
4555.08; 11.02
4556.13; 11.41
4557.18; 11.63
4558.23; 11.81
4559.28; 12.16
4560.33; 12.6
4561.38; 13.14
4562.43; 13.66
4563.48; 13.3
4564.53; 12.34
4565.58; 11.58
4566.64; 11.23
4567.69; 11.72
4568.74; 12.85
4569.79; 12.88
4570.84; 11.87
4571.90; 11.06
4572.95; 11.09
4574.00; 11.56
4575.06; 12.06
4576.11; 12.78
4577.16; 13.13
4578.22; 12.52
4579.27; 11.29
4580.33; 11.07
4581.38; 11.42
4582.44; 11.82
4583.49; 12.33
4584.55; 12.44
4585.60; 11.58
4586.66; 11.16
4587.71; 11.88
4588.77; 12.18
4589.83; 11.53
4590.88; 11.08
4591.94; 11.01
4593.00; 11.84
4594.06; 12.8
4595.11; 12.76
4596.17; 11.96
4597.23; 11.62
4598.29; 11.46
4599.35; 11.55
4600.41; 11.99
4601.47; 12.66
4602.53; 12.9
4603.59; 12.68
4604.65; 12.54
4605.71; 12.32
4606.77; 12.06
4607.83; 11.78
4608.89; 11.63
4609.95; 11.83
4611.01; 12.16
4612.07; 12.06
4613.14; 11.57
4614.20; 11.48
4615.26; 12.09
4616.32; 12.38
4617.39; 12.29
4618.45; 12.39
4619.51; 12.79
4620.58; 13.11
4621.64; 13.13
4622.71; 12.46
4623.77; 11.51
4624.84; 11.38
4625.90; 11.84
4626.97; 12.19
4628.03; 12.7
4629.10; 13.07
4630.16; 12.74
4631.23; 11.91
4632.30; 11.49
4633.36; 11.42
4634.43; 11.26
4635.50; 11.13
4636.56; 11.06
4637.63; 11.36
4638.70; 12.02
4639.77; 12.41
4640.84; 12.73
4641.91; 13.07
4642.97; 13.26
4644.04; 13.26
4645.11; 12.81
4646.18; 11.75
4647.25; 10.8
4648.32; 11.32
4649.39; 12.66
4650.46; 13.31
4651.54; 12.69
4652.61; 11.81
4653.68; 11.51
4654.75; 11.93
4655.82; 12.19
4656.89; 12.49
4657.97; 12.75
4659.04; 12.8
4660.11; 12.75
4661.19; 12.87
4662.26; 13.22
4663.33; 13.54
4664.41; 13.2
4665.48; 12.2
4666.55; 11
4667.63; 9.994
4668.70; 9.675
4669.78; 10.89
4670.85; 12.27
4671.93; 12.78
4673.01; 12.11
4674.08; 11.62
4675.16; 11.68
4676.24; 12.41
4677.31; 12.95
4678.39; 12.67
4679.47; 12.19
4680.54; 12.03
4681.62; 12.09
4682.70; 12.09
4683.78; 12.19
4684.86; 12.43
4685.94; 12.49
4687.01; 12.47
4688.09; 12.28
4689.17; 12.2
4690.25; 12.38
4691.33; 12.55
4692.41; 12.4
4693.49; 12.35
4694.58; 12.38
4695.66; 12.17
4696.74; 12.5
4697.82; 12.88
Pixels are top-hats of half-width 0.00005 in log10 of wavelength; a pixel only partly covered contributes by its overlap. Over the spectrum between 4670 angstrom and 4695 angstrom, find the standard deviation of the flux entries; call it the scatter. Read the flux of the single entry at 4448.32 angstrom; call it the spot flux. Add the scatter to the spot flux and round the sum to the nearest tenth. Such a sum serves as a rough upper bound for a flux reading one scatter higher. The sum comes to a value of 10.7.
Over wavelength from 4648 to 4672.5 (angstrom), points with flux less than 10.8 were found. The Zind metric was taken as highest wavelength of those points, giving 4668.70 angstrom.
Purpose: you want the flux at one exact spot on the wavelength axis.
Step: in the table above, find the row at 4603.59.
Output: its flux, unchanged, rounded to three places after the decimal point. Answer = 12.680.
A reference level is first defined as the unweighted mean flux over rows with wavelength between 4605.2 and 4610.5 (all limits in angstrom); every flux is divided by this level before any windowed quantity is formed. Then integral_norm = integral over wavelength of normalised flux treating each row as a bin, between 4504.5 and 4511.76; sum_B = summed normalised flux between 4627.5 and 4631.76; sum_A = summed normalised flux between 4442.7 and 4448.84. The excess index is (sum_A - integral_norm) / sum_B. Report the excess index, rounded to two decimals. -0.53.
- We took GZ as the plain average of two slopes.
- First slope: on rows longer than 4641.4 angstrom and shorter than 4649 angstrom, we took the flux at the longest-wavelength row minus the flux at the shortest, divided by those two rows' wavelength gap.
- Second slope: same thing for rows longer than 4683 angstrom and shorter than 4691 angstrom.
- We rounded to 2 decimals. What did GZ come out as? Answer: -0.12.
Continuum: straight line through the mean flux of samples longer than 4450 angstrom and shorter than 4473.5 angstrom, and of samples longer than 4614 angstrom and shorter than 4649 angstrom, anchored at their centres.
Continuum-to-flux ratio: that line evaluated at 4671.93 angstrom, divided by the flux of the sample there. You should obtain 1.01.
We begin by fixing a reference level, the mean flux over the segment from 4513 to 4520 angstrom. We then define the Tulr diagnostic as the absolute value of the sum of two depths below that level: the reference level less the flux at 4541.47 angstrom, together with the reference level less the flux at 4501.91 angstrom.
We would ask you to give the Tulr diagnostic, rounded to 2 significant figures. 0.19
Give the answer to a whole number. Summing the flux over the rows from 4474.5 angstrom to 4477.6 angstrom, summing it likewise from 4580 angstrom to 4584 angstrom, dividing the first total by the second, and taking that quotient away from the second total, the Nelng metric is 46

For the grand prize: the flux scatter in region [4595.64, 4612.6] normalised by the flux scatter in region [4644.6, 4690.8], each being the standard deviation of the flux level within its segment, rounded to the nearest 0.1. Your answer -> 0.5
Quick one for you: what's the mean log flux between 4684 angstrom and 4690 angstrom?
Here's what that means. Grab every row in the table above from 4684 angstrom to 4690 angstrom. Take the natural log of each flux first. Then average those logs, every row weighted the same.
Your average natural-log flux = 2.52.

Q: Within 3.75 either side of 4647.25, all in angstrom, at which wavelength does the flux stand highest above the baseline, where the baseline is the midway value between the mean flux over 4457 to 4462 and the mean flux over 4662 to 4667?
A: 4650.46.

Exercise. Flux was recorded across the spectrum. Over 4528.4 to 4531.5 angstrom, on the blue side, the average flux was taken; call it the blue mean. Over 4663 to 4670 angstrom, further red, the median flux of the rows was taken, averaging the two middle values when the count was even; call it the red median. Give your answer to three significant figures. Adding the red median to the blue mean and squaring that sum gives 404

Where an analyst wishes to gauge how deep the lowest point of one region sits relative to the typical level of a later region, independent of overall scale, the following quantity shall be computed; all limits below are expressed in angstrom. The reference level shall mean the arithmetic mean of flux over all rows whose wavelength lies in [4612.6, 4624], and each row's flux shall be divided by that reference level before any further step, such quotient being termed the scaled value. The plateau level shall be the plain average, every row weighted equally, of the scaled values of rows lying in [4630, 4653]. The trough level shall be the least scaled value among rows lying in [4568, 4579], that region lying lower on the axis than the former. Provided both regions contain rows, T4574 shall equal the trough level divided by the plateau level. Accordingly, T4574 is 0.91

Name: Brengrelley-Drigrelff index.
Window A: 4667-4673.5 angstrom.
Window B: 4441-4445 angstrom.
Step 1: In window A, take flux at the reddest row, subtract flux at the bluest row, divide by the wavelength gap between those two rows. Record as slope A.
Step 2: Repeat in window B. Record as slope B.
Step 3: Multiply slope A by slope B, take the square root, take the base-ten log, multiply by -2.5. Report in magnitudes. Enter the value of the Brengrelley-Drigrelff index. 1.4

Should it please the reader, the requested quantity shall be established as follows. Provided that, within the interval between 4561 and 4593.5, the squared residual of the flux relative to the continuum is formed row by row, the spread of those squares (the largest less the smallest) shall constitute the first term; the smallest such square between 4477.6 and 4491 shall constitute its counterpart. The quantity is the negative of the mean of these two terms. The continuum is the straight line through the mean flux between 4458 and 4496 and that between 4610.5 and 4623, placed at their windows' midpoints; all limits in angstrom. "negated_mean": -2.3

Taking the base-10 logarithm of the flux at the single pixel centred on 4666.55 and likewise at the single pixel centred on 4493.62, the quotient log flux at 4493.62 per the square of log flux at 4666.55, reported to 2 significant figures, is 0.96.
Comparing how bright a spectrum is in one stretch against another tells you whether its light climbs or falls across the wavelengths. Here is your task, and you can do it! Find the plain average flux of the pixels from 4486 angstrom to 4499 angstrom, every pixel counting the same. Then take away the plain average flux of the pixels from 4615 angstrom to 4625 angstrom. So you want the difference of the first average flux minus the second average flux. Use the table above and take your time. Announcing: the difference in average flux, -1.3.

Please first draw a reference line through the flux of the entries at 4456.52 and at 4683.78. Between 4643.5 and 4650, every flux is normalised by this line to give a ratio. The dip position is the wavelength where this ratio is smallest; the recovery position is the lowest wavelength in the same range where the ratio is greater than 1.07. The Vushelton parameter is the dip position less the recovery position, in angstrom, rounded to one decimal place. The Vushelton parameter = 3.2 angstrom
